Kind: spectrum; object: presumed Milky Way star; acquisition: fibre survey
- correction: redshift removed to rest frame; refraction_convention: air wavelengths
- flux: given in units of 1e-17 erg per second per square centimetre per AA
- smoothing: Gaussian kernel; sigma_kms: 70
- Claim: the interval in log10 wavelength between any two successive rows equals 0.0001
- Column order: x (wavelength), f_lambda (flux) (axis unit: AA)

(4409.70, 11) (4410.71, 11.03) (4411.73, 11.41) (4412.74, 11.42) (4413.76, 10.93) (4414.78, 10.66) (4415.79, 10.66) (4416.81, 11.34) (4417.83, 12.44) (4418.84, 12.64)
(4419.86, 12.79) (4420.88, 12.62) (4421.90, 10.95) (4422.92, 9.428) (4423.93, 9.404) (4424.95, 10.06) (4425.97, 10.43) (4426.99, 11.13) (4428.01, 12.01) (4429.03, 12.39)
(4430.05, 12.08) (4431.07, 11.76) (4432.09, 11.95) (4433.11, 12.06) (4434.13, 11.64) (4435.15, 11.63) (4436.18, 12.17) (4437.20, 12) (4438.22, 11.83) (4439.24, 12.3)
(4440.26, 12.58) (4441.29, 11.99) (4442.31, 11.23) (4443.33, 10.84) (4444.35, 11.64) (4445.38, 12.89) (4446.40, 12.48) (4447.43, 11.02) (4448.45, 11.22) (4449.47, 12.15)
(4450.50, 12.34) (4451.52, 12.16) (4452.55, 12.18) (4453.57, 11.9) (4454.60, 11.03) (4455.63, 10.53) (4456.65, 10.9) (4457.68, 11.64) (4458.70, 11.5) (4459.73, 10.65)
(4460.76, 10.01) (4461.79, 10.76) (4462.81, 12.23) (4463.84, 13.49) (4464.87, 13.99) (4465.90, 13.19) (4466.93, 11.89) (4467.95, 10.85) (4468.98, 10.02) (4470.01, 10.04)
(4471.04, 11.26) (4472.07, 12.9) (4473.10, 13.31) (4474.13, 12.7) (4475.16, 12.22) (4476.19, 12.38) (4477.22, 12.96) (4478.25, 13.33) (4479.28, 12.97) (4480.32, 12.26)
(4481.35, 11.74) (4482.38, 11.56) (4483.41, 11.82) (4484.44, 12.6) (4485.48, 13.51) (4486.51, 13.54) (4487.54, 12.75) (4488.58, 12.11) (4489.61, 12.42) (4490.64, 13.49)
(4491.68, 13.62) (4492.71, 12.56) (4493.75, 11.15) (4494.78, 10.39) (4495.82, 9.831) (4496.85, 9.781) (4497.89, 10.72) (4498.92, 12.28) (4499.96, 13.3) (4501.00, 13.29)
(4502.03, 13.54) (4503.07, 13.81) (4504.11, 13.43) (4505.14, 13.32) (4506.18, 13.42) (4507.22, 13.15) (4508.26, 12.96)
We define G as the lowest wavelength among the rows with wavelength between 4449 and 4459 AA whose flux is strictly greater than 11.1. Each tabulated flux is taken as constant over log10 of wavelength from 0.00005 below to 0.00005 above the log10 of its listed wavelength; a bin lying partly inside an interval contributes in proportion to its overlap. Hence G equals 4449.47 AA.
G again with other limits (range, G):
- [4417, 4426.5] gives 4417.83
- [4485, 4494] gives 4485.48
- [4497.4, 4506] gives 4498.92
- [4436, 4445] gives 4436.18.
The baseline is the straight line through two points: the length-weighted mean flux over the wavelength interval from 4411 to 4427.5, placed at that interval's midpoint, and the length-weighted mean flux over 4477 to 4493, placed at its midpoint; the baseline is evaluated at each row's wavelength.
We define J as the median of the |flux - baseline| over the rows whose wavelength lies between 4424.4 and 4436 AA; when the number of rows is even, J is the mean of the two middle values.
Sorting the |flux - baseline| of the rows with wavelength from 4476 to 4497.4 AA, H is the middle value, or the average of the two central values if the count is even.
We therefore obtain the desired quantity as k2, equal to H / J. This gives 1.29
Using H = 0.76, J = 0.59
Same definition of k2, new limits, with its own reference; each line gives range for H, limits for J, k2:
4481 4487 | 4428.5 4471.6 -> 1.26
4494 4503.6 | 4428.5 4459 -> 1.39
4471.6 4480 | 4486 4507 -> 0.64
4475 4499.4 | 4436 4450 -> 1.22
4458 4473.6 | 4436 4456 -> 2.41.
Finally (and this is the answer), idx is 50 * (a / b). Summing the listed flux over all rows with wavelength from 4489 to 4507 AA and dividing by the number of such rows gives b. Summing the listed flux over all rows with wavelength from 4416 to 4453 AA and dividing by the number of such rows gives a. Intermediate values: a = 11.72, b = 12.4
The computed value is 47.3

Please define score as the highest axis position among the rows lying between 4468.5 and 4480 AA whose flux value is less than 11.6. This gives 4471.04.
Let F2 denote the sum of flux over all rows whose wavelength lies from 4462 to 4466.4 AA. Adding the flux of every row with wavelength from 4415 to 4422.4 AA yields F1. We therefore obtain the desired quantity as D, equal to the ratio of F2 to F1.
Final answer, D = 0.6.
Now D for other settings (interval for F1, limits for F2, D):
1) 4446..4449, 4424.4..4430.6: 2.0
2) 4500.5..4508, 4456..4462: 0.7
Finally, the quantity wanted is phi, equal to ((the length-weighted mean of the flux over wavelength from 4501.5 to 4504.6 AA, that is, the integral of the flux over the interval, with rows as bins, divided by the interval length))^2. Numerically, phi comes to 185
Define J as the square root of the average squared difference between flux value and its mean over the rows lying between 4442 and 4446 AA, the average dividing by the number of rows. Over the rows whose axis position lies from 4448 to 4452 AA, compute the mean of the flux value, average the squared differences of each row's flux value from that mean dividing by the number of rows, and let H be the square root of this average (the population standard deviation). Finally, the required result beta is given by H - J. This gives -0.33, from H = 0.44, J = 0.77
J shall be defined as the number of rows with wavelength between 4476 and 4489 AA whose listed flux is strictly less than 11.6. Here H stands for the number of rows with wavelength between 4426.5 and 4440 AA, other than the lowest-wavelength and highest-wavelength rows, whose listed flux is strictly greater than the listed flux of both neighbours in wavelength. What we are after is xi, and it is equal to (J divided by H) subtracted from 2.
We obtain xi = 2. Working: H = 3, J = 1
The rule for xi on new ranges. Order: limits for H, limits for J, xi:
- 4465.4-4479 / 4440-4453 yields -2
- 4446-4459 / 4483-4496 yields 1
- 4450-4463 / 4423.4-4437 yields 0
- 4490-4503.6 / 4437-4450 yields 0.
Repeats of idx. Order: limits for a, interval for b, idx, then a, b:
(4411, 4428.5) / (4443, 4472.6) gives 48.1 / 11.20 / 11.6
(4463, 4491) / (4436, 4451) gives 52.1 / 12.42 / 11.9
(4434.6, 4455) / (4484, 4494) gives 46.5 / 11.88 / 12.8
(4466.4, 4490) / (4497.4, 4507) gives 47.0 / 12.22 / 13.0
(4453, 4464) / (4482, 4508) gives 45.5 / 11.33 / 12.5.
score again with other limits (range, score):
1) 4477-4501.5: 4497.89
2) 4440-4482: 4471.04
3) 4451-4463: 4461.79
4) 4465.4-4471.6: 4471.04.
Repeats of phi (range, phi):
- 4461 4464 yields 140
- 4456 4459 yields 128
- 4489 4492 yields 172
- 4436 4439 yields 145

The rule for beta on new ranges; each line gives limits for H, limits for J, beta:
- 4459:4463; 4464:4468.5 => -0.39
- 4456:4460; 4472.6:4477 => -0.01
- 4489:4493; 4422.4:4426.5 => 0.10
